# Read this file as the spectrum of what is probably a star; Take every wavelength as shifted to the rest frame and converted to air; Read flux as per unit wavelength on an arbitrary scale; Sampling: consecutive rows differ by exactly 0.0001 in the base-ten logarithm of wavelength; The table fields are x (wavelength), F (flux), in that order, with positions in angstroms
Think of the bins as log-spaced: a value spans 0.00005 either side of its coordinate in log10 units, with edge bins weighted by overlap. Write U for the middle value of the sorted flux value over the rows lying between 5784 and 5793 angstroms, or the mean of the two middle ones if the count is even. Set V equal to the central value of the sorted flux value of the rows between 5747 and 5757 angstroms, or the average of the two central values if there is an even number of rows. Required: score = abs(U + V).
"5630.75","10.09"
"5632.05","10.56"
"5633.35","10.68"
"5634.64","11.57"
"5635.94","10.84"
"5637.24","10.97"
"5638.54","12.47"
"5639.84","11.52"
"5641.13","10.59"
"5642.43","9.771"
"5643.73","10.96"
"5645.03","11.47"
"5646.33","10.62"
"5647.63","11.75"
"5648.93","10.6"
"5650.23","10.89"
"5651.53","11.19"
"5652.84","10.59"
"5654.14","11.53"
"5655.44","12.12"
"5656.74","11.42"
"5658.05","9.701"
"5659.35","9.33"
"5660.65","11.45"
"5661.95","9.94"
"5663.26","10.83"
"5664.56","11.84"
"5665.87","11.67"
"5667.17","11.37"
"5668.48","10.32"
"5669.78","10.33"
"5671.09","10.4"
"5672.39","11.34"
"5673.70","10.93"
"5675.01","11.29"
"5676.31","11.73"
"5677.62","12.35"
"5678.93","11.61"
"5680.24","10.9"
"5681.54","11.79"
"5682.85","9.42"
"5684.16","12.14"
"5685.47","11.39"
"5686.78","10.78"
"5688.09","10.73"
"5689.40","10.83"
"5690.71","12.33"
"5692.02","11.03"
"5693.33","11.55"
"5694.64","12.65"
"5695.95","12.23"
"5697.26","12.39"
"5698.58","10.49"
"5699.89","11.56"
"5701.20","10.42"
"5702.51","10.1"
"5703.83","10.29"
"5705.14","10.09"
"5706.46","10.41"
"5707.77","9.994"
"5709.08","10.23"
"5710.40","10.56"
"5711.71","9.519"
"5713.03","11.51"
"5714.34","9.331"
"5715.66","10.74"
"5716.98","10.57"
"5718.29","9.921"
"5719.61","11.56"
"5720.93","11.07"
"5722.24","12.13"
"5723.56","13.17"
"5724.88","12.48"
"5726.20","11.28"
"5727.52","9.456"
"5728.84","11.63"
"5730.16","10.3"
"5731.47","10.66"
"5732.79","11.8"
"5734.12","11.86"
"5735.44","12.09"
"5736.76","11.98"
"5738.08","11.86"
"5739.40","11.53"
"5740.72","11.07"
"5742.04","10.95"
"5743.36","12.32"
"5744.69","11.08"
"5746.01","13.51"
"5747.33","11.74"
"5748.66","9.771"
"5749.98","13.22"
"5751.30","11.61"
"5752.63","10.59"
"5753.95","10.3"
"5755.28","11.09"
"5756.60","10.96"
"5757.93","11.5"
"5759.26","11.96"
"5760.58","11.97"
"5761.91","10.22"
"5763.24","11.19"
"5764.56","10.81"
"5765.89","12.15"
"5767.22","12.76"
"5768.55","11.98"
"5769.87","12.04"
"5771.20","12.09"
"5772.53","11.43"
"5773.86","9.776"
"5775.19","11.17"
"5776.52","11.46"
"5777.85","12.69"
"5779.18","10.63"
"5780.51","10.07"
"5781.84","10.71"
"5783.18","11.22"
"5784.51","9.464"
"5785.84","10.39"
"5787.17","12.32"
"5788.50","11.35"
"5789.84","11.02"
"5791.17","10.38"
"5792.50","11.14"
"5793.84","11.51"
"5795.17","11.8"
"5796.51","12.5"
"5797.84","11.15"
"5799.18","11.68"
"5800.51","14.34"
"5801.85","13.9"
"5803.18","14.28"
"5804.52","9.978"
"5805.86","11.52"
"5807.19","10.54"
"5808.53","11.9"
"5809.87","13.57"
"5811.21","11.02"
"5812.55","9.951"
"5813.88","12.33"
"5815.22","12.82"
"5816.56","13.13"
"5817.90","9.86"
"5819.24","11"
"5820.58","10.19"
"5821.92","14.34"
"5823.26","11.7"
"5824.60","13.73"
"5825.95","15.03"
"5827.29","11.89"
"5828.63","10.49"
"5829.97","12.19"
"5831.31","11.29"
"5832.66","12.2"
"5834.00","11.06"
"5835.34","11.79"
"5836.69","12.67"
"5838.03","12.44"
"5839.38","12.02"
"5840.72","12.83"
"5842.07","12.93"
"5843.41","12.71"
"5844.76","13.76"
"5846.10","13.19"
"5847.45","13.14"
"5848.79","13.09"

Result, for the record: 22.0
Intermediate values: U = 11.0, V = 11.0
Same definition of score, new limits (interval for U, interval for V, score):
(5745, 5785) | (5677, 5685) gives 23.0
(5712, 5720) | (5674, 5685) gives 22.3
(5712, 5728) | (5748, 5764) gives 22.3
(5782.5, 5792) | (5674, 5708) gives 22.2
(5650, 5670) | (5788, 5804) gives 22.6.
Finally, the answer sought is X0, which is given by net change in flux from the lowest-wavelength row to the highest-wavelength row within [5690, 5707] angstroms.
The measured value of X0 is -1.9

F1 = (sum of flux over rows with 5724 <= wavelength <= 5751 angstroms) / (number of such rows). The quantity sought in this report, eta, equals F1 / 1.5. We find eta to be 7.69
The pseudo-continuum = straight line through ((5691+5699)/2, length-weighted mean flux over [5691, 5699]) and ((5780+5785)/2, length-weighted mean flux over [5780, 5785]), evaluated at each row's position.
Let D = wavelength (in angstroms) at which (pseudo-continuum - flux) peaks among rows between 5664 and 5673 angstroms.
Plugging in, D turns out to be 5668.48 angstroms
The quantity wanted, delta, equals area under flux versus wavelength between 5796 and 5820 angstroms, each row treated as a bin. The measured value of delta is 287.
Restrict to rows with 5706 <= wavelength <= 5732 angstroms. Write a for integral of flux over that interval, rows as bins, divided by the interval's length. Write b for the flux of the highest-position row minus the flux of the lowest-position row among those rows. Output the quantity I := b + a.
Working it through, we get 11.1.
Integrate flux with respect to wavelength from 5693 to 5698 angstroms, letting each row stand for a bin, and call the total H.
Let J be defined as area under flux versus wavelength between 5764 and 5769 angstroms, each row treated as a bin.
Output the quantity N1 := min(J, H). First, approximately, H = 61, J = 60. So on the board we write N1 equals 59.7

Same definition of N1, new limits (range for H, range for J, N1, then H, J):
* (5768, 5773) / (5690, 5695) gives 59.2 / 60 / 59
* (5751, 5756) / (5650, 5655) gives 54.2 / 54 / 56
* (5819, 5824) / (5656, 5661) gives 52.2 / 60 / 52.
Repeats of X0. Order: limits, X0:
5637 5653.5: -0.4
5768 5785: -2.5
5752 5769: 1.4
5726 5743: -0.3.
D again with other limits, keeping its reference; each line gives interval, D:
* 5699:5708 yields 5707.77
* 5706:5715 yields 5714.34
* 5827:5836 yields 5828.63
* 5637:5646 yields 5642.43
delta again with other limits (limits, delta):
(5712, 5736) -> 268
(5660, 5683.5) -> 261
